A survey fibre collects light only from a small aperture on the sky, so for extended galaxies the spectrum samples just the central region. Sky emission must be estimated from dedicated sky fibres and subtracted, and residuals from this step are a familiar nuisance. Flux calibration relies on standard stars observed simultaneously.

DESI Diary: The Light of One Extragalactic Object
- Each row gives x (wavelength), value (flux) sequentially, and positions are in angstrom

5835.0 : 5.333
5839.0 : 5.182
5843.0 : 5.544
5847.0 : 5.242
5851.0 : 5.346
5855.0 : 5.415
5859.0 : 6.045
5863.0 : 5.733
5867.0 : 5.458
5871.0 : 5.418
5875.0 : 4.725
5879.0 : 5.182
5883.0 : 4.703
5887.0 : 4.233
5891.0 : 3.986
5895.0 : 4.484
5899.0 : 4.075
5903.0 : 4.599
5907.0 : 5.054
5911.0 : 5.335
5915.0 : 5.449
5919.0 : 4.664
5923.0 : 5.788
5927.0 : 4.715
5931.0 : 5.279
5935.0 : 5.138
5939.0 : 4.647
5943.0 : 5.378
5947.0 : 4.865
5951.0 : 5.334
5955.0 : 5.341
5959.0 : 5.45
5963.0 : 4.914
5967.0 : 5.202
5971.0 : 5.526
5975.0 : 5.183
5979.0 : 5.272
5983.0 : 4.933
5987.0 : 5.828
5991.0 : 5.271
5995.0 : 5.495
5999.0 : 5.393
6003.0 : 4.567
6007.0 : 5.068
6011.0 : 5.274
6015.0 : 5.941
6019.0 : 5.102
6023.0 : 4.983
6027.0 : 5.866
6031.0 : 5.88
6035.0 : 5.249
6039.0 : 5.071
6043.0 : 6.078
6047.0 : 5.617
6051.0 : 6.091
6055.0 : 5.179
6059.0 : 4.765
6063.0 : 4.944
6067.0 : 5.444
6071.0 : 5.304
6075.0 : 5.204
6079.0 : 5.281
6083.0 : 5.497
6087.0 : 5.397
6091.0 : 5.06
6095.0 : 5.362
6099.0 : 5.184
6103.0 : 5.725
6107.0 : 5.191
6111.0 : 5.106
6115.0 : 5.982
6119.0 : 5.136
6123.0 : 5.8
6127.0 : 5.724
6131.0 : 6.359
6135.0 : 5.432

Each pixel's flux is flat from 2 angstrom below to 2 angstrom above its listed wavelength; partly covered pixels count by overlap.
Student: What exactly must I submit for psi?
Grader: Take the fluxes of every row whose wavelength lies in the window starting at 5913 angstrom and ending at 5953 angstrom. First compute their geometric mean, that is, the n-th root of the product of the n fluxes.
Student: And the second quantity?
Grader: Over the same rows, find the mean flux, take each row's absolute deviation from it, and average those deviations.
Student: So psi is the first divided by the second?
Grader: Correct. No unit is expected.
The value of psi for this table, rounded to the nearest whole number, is 16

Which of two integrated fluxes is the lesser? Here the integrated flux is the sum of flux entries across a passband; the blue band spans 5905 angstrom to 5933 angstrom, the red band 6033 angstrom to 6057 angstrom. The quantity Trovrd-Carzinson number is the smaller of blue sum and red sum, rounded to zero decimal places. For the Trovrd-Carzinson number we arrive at 33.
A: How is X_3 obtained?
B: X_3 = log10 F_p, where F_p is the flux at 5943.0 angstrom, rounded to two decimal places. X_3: 0.73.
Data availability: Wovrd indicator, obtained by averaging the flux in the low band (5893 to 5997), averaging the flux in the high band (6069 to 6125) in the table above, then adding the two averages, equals 10.5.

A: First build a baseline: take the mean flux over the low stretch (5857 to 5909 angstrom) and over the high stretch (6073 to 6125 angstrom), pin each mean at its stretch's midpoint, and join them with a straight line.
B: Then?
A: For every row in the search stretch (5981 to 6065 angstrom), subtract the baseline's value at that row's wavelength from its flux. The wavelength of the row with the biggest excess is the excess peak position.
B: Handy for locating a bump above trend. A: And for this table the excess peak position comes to 6043.0 angstrom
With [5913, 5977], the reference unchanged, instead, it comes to 5923.0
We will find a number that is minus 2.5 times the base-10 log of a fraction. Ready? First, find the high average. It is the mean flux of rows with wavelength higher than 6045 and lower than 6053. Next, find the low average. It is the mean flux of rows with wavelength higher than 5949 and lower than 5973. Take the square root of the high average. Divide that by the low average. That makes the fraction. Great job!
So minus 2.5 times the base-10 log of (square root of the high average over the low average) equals 0.85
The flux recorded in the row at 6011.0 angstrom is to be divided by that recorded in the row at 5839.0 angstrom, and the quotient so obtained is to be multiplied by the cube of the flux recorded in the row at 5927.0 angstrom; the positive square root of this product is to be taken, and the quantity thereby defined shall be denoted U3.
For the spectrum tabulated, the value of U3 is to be 10.3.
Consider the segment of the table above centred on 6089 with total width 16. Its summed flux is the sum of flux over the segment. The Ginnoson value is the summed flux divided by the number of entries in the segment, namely 5.33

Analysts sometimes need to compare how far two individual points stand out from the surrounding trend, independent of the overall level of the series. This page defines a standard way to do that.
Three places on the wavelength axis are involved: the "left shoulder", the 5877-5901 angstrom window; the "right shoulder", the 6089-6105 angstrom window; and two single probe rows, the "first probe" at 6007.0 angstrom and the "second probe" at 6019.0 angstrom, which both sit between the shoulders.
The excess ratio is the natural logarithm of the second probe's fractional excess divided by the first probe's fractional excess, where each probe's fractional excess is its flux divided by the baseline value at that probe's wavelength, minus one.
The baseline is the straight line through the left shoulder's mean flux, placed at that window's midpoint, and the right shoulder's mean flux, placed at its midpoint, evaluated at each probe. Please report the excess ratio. -0.17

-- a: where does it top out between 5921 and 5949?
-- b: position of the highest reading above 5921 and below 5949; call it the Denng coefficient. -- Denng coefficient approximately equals 5923.0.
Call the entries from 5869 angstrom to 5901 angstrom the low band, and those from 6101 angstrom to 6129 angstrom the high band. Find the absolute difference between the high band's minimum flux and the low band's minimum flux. 1.1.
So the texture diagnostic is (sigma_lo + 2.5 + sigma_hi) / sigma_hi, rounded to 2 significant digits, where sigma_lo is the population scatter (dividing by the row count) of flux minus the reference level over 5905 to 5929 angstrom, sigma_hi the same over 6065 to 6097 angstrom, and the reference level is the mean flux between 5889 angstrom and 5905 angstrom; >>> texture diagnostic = 23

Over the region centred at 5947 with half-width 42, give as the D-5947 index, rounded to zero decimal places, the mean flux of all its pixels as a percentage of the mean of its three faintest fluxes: 111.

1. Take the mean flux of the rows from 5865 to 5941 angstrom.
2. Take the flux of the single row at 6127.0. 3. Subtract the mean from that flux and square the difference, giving 0.69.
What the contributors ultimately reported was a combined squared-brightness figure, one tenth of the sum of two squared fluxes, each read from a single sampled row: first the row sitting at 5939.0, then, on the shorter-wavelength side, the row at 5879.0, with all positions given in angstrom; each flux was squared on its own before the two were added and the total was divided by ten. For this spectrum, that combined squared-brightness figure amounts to 4.8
